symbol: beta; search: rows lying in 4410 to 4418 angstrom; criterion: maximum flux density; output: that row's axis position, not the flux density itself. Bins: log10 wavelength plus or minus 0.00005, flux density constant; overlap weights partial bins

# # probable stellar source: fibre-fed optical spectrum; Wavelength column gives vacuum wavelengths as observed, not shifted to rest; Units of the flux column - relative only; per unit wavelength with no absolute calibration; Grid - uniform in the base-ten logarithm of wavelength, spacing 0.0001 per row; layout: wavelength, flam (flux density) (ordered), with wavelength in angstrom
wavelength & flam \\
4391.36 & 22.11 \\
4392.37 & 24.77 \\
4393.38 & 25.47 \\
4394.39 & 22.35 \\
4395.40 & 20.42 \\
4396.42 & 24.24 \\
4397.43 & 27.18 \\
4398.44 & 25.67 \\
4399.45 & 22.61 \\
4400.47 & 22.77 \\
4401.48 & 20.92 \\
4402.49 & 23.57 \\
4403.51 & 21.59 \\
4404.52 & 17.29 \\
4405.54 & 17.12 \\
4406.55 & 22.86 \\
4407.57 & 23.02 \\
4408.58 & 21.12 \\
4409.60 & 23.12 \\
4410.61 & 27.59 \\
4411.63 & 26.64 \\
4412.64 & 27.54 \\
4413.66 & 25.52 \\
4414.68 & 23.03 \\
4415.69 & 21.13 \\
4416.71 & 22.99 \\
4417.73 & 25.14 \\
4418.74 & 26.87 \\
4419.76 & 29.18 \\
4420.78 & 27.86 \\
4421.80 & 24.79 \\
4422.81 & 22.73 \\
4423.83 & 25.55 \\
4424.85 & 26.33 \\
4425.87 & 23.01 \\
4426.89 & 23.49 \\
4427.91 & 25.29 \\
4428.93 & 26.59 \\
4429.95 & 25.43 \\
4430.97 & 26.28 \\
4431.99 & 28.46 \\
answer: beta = 4410.61 angstrom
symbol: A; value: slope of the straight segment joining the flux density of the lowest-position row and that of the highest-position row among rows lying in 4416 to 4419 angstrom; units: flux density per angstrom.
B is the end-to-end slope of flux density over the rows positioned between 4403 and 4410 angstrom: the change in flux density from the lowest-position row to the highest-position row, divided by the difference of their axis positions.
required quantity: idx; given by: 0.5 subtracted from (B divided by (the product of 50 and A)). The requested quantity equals -0.4974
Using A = 1.9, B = 0.3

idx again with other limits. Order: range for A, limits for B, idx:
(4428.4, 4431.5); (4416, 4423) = -0.4944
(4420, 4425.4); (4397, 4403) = -0.4620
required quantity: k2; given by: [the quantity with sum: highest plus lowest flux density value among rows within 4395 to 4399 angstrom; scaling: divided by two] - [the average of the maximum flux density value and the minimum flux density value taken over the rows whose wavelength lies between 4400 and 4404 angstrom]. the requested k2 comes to 2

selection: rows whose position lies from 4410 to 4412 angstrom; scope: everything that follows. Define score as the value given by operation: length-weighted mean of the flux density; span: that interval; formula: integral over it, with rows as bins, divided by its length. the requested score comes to 26.9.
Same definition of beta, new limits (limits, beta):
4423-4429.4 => 4428.93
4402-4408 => 4402.49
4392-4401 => 4397.43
